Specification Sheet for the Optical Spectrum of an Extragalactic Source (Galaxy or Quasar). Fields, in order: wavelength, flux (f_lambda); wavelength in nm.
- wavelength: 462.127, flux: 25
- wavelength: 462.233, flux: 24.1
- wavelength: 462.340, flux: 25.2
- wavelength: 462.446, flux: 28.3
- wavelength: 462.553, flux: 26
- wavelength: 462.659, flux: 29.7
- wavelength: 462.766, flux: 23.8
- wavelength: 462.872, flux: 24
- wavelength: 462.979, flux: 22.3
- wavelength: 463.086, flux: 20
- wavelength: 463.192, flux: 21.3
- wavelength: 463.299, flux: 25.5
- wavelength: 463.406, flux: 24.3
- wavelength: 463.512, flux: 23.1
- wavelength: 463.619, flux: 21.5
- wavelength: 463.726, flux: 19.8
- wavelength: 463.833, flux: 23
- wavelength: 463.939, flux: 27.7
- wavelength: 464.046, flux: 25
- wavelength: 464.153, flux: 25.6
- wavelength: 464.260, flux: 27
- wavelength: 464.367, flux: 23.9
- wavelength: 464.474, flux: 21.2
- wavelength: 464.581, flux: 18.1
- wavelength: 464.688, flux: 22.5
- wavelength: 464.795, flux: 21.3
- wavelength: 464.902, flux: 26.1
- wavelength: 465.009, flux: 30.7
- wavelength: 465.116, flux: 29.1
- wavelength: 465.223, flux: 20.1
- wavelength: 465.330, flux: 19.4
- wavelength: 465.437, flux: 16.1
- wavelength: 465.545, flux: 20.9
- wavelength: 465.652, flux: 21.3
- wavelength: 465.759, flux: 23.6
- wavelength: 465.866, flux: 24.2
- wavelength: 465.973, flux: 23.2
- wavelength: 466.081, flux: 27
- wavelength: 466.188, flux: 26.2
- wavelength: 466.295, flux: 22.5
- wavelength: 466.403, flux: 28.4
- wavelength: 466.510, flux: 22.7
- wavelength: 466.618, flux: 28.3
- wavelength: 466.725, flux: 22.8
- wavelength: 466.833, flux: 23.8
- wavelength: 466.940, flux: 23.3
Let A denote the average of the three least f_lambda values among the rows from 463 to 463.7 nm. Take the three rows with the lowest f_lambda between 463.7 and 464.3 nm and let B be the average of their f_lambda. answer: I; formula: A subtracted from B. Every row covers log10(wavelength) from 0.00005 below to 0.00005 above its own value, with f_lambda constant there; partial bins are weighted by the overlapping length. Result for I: 1.7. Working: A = 20.9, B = 23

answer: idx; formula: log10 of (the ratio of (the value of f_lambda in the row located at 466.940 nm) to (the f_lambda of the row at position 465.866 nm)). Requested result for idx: -0.02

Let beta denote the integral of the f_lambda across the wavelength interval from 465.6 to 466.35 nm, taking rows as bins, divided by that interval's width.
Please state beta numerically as 24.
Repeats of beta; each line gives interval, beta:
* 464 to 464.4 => 25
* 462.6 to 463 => 25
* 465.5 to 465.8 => 22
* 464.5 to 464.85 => 21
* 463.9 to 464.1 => 26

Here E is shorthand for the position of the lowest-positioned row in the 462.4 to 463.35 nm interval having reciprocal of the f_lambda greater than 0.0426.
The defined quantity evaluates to 462.979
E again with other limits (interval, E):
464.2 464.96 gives 464.474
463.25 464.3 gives 463.512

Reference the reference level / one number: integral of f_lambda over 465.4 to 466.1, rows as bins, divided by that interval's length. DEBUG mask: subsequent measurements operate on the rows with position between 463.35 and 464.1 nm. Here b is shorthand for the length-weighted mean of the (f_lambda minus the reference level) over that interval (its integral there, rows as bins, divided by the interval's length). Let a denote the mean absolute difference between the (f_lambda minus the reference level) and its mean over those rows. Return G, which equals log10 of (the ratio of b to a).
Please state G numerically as -0.17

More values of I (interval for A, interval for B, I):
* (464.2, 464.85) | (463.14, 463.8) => 0.7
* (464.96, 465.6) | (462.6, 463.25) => 2.7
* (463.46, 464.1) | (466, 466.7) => 2.4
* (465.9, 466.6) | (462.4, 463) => 0.6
